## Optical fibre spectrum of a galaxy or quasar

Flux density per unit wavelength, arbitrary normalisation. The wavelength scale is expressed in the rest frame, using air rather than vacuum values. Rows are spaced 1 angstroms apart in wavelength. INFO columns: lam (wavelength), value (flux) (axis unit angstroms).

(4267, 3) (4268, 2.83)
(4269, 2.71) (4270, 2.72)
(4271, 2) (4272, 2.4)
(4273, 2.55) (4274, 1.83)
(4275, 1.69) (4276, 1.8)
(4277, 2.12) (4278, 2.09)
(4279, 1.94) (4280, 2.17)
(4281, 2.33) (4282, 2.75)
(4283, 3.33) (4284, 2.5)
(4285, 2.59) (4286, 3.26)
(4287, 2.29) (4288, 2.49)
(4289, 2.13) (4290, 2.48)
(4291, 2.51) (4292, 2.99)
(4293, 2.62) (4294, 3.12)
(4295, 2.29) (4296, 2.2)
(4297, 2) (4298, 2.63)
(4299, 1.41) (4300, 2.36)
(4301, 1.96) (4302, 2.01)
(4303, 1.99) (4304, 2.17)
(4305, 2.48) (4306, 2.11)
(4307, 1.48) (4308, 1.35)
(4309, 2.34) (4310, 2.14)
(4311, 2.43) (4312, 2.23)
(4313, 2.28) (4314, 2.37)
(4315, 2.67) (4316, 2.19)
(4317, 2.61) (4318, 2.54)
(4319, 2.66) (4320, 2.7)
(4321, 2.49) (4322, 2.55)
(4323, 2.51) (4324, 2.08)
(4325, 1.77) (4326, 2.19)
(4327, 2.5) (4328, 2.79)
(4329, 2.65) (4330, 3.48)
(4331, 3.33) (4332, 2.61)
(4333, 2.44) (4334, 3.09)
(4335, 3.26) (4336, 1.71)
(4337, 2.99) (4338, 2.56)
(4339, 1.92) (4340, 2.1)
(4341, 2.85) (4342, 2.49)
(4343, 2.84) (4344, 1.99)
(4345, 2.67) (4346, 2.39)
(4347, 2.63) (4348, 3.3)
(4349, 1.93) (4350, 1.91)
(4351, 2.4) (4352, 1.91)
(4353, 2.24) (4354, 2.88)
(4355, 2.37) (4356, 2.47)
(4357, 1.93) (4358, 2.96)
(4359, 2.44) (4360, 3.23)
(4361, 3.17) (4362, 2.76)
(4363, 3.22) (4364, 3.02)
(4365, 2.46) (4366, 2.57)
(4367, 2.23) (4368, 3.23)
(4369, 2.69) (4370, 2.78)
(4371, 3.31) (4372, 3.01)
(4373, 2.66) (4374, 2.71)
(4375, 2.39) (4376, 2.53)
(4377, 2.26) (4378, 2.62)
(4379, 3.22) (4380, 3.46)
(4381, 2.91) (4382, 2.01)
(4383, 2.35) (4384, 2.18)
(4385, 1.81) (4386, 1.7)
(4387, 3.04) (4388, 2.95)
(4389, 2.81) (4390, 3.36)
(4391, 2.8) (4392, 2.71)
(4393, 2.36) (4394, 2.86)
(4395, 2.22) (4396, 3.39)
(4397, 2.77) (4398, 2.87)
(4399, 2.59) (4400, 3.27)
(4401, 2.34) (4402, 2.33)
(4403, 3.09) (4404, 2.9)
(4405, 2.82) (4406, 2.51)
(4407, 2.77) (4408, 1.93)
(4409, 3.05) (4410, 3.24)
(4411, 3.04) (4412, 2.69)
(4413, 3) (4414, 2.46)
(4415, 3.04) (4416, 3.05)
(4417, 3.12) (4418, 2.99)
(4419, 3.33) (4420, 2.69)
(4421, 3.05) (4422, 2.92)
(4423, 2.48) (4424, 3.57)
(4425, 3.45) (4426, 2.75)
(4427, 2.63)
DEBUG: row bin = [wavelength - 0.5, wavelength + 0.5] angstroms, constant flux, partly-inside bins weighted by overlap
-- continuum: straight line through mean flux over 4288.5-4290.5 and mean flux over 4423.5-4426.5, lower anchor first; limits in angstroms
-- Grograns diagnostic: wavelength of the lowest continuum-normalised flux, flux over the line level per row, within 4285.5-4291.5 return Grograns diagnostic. 4289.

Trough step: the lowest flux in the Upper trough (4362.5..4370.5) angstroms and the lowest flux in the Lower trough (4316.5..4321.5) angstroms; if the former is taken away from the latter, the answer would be 0.26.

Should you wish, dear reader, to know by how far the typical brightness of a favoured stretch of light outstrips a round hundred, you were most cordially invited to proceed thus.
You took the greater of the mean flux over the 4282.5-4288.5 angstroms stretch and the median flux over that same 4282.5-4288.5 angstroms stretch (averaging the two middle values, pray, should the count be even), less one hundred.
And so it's -97.26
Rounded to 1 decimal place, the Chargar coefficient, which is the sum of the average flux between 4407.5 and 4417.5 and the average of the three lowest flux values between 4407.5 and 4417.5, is 5.2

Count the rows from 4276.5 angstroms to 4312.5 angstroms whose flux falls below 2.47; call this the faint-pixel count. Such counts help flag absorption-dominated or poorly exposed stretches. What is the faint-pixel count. 23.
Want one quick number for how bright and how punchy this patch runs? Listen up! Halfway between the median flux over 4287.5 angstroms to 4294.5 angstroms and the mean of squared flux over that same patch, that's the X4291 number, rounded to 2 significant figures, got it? 4.7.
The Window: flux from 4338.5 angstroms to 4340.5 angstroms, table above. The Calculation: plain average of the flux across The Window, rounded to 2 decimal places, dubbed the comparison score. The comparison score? 2.01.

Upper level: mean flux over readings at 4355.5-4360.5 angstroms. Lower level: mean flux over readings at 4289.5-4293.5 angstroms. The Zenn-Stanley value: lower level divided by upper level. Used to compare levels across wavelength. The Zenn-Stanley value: 1.02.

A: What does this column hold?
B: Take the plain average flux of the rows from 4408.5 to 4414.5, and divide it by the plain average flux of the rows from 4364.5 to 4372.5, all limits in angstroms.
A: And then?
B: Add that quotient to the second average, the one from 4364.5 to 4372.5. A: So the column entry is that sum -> 3.83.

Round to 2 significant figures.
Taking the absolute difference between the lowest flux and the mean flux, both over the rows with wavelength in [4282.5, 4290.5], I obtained 0.50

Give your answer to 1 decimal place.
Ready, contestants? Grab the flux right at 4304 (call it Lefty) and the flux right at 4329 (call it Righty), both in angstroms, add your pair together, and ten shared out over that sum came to 2.1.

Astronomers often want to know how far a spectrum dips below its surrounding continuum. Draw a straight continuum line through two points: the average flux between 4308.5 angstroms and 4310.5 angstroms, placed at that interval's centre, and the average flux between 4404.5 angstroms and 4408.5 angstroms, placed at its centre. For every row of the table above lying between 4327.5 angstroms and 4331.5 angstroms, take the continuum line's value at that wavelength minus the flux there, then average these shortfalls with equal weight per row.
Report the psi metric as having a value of -0.77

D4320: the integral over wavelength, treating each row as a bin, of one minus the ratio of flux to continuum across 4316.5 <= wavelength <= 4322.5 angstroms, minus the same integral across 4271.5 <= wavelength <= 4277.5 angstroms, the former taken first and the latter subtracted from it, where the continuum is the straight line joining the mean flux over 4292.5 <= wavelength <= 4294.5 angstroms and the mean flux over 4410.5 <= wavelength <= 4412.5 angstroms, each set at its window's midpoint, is -1.1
